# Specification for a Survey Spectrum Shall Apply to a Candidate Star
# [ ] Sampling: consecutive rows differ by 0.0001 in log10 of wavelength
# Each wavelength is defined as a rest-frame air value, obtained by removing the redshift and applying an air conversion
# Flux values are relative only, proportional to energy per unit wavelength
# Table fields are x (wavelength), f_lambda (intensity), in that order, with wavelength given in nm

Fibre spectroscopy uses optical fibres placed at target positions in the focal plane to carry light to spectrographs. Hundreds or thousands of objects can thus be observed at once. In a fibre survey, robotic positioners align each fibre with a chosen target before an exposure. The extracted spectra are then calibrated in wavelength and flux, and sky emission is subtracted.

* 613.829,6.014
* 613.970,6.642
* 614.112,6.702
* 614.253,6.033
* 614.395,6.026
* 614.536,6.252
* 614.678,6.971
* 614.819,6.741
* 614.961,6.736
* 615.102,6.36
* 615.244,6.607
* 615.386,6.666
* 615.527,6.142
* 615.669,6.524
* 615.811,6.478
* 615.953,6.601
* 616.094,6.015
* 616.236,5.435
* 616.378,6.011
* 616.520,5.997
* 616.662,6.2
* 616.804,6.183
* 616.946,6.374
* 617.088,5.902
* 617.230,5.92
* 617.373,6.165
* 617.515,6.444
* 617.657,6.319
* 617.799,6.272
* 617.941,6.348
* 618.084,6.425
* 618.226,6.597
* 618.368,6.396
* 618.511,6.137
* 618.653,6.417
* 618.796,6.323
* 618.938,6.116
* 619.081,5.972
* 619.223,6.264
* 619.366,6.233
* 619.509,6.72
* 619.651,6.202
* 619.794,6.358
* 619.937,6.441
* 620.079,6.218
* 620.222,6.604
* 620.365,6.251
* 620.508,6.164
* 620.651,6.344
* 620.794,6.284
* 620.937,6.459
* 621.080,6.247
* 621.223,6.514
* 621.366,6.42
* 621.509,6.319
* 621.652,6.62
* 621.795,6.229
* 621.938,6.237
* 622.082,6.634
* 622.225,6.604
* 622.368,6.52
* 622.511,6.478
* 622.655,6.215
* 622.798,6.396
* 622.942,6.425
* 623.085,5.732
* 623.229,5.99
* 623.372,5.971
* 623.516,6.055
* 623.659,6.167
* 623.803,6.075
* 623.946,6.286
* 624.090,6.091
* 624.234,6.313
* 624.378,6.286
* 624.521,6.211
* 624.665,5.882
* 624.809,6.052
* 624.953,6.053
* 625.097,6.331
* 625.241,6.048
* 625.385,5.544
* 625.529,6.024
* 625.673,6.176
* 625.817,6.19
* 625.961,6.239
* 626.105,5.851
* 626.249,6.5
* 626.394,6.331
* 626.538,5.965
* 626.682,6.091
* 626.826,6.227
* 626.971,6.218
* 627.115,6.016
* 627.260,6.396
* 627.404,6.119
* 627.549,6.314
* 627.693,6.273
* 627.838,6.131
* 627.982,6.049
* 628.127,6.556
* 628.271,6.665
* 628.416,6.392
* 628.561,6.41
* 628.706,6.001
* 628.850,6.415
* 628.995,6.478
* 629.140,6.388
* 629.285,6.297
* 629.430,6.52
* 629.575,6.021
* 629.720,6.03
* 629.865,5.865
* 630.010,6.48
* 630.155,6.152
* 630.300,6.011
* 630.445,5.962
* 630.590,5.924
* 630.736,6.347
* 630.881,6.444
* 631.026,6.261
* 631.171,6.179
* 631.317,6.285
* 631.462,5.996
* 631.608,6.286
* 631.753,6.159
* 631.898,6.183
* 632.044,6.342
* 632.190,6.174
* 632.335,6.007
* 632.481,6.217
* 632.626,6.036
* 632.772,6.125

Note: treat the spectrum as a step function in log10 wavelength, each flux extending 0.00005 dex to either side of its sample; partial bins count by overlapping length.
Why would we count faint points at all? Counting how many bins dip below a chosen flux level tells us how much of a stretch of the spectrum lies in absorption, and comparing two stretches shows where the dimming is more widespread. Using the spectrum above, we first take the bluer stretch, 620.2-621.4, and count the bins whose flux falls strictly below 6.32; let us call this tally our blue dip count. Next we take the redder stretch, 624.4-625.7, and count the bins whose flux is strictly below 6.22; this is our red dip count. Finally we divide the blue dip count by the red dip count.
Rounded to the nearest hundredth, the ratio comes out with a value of 0.50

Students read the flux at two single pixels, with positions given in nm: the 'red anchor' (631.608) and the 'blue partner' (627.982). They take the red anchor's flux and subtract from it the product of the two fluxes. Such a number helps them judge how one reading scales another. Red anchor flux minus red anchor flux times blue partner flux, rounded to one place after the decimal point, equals -31.7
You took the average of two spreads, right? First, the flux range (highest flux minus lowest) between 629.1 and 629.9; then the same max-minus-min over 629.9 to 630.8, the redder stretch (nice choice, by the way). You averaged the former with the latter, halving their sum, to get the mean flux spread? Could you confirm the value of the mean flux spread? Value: 0.61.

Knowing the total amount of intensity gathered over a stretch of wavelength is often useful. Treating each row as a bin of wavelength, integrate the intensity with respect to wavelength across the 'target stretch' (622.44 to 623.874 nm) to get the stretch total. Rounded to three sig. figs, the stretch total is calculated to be 8.82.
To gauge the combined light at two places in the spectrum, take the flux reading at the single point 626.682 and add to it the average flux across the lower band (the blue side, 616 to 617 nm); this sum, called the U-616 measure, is 12.1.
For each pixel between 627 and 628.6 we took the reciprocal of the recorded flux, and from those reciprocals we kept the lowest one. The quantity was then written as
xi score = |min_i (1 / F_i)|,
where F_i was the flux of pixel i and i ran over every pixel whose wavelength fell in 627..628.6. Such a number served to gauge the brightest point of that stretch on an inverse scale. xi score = 0.150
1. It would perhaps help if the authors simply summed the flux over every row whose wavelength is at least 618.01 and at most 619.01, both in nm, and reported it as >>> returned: 44.4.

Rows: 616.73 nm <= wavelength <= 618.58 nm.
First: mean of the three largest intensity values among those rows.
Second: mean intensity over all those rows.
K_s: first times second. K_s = 40.7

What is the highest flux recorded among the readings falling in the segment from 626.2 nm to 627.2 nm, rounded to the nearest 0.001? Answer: 6.500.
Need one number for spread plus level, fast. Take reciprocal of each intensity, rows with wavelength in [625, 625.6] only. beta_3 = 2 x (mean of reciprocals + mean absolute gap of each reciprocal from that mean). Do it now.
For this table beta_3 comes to 0.348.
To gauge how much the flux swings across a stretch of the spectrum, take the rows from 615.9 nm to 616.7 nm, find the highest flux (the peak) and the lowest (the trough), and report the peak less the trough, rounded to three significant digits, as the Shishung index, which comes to 1.17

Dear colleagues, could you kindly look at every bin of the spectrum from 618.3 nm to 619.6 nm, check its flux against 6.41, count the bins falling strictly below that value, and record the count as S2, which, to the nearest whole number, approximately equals 7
